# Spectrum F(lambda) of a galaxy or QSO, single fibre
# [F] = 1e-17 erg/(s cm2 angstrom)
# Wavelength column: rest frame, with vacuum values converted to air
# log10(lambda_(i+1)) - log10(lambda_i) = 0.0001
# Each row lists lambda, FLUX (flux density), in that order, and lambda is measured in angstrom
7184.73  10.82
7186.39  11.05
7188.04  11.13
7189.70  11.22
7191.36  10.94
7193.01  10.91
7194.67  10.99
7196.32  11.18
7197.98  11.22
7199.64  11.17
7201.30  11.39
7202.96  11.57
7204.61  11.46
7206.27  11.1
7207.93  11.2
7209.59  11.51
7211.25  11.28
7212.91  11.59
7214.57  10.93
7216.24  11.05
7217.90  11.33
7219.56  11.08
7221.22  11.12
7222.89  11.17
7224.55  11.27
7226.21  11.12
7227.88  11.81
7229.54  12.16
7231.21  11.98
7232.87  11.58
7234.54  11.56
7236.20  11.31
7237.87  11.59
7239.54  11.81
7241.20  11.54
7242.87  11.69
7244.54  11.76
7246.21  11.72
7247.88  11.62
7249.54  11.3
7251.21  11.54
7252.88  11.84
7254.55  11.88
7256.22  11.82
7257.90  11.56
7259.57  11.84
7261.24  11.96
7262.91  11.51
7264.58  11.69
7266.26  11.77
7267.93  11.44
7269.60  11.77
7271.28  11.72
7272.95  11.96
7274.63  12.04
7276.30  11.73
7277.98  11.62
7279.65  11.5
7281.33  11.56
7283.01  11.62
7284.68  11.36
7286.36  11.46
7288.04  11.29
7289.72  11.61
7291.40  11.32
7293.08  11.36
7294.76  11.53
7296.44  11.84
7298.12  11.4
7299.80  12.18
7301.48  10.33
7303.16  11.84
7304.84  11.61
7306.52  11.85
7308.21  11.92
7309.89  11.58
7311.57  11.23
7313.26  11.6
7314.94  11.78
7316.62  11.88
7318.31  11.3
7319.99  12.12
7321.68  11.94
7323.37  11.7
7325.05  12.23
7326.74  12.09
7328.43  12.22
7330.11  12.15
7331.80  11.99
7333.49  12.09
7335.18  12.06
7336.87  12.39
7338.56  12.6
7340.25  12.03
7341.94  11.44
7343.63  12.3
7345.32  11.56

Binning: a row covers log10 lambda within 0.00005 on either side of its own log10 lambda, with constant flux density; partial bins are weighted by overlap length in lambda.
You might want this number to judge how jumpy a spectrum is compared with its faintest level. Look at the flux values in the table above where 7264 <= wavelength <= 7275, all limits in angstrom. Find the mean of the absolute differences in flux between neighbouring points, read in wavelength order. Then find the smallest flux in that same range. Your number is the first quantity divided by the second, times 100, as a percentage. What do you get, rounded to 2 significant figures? 1.6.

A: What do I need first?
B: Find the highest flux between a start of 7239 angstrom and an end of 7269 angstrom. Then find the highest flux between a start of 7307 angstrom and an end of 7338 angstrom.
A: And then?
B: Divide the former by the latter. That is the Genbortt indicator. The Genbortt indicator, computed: 0.965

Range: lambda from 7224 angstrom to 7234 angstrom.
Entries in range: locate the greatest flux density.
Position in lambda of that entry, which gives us 7229.54 angstrom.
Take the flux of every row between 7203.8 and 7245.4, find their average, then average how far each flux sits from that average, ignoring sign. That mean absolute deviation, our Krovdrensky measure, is 0.266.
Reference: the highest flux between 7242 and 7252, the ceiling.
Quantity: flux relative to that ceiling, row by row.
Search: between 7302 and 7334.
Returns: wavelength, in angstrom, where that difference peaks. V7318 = 7325.05 angstrom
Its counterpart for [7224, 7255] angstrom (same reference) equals 7229.54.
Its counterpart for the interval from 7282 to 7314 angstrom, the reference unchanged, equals 7299.80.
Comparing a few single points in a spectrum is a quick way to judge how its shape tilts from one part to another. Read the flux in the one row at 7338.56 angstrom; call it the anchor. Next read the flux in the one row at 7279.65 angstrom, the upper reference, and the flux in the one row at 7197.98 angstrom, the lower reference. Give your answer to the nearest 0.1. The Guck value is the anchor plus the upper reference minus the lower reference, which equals 12.9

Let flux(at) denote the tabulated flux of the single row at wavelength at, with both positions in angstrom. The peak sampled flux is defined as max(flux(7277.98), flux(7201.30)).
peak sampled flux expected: 11.6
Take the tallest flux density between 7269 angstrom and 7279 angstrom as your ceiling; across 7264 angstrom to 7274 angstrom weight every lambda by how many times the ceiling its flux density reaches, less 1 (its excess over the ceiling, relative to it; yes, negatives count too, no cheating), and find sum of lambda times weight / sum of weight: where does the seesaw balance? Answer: 7268.1 angstrom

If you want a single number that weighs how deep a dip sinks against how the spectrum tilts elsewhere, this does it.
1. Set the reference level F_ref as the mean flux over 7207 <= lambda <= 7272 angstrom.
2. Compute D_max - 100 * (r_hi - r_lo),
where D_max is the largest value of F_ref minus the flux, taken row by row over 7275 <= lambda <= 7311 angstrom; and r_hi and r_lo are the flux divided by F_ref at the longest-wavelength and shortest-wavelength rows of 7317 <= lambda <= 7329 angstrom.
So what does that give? -7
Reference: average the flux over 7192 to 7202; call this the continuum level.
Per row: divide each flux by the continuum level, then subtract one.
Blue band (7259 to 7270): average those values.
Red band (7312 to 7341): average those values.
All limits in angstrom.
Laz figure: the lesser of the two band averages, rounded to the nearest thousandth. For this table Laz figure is 0.051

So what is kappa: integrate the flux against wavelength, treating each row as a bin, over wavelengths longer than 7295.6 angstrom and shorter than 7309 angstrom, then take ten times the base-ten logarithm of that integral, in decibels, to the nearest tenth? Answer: 21.9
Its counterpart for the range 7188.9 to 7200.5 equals 21.1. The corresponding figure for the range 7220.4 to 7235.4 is 22.4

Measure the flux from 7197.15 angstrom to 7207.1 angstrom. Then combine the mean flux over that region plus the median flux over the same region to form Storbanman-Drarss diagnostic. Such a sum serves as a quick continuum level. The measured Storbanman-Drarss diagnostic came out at 22.6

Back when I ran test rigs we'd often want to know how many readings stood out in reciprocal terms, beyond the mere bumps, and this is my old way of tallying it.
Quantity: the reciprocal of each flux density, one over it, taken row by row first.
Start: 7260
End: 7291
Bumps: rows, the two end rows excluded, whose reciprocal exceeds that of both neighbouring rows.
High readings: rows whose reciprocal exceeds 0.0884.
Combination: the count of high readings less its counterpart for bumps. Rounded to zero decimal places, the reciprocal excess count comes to -5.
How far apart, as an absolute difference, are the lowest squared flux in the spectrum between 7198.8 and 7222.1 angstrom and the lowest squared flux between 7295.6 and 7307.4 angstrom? 13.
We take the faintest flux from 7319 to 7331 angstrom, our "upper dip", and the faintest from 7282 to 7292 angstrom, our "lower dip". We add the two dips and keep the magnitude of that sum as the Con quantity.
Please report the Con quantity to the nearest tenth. 23.0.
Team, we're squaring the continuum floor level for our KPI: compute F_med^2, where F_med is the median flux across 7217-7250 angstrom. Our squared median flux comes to 134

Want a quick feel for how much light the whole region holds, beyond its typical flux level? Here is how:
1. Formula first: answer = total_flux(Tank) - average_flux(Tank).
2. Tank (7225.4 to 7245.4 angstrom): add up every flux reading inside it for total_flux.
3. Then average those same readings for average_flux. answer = 128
